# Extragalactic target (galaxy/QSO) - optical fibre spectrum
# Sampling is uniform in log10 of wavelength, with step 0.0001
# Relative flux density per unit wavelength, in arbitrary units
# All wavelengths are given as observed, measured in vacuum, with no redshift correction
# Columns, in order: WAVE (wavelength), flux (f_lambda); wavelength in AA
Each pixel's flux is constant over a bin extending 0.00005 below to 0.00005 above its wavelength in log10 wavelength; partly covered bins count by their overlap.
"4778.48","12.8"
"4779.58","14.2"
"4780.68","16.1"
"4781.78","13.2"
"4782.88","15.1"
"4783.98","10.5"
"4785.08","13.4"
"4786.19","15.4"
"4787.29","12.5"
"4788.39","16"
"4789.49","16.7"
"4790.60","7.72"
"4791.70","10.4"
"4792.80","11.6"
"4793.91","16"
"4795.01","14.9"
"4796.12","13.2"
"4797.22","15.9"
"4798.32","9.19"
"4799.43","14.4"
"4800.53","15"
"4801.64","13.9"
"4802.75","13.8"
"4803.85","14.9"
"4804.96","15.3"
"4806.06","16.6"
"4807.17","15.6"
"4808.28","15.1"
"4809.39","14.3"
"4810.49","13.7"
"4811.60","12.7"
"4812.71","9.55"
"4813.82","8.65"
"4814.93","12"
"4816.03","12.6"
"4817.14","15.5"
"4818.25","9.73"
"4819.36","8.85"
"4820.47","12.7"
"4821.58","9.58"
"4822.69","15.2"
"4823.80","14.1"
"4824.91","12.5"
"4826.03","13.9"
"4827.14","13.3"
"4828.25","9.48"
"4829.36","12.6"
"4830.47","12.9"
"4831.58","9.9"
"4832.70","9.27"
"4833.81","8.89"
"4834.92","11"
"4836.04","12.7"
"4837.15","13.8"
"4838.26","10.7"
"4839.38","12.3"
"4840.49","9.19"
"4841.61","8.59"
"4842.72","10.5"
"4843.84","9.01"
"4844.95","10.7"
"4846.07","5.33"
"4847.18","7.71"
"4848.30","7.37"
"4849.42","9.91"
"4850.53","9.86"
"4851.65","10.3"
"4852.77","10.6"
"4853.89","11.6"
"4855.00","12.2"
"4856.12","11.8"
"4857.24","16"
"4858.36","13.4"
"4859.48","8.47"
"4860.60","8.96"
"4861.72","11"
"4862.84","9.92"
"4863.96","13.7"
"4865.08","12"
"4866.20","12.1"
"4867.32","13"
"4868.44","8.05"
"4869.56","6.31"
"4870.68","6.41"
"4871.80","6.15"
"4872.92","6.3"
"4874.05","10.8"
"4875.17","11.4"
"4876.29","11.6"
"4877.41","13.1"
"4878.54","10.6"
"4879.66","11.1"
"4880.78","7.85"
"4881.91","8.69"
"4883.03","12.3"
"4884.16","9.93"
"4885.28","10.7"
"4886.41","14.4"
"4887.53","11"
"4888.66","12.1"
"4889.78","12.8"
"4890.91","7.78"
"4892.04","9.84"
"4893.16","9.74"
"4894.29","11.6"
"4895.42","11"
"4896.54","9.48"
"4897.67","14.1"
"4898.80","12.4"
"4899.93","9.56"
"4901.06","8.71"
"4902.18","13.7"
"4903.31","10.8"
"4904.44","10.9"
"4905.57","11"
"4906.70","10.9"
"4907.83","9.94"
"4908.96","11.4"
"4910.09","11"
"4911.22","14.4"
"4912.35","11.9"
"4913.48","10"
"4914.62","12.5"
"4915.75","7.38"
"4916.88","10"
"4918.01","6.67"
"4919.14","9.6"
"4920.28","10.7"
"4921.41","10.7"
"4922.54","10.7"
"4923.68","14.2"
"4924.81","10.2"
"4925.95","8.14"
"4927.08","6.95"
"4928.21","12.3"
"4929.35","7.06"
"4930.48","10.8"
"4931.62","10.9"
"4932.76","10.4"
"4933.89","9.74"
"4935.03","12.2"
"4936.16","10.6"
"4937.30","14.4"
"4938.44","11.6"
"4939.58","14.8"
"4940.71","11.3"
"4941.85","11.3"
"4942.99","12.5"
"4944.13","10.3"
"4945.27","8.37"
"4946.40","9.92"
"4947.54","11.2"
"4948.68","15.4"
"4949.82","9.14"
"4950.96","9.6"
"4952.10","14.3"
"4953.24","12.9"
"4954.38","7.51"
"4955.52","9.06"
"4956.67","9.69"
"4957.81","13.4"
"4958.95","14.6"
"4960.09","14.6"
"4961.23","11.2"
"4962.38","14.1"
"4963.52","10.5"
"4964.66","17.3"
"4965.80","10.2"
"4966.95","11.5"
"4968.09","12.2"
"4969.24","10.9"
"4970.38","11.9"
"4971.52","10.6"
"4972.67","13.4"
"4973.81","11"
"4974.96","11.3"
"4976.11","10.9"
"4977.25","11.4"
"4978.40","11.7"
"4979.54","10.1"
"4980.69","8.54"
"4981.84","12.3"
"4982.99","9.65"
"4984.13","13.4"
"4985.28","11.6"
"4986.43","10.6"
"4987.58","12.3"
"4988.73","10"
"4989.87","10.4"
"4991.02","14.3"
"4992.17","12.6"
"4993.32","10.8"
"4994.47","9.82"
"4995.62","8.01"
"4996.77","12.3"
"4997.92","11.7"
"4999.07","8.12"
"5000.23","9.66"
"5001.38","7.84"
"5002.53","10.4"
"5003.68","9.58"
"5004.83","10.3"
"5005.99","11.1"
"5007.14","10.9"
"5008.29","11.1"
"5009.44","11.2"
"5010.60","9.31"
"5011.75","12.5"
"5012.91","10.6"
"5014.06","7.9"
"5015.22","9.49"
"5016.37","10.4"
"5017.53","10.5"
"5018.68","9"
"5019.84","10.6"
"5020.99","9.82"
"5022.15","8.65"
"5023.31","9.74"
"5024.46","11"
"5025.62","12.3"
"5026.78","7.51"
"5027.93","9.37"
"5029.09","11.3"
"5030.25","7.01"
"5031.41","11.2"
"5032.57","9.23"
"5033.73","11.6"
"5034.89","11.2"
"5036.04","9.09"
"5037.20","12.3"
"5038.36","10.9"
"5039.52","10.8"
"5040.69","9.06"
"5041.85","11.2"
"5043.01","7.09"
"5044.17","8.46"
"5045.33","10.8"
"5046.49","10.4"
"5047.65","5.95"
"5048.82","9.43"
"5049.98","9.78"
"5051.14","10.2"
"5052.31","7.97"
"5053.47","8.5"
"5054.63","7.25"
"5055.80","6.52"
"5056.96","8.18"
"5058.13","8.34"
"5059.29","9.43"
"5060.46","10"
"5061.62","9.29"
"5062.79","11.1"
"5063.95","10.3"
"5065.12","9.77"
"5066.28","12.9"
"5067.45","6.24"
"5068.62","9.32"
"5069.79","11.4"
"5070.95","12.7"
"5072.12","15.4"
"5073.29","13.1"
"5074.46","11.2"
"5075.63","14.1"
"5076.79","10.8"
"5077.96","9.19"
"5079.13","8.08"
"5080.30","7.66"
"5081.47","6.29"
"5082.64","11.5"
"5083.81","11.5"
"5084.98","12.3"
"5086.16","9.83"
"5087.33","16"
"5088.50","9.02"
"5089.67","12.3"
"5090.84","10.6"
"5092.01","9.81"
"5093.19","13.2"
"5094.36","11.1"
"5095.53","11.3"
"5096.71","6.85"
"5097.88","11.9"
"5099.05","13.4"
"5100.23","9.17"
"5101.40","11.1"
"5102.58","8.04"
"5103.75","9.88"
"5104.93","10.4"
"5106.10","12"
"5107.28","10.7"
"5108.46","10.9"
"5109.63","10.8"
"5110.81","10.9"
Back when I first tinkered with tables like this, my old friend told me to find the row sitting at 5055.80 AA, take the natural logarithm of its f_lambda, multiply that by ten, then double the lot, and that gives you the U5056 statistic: 37.5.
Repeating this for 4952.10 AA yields 53.2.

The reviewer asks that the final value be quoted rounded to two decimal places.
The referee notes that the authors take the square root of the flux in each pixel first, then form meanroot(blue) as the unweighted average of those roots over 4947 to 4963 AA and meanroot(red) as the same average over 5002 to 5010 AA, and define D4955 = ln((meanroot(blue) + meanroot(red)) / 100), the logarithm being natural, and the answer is -2.70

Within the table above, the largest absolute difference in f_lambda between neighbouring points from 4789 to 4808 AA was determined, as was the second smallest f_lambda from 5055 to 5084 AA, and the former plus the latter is 15.3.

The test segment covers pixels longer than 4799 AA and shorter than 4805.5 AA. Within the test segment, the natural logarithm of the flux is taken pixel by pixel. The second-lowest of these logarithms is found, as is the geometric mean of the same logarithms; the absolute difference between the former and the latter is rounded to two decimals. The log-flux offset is 0.04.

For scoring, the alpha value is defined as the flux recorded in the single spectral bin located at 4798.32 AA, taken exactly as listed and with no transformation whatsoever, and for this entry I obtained 9.19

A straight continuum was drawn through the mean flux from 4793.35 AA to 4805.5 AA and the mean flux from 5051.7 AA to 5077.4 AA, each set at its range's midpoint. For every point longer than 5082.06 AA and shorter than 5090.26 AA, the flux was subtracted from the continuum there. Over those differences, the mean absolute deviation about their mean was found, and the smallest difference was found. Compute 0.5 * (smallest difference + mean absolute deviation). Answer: -2.3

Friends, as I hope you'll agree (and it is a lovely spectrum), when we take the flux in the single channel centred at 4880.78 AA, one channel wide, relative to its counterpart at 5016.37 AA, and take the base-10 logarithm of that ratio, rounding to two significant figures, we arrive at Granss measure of -0.12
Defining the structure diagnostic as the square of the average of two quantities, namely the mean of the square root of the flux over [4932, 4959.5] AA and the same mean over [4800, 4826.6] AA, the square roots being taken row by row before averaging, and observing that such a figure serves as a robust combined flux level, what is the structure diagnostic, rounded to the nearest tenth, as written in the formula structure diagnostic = 12.2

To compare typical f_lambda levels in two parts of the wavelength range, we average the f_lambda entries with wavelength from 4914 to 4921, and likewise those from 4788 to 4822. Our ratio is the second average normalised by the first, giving 1.38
